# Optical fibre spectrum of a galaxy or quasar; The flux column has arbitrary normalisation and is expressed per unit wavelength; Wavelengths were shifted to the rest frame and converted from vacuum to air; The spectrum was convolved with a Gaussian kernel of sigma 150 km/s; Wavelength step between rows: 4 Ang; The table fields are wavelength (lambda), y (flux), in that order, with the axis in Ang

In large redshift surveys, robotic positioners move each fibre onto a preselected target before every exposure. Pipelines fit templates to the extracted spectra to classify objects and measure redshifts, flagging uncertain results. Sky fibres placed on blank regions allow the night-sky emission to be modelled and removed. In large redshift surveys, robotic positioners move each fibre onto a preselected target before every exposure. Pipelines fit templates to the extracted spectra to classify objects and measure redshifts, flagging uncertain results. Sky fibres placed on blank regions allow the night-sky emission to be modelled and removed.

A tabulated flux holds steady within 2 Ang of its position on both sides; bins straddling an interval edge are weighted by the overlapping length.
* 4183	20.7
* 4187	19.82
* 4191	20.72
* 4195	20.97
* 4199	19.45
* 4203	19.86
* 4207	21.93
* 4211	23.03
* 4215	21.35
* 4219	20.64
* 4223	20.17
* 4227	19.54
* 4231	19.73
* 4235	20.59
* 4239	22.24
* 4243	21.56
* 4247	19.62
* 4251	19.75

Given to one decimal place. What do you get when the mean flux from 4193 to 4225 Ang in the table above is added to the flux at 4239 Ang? 43.2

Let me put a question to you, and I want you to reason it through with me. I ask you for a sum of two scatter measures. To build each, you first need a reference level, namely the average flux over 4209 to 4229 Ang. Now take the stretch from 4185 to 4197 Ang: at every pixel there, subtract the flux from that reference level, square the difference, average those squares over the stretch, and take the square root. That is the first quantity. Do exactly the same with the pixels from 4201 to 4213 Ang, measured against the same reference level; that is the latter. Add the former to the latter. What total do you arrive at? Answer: 2.13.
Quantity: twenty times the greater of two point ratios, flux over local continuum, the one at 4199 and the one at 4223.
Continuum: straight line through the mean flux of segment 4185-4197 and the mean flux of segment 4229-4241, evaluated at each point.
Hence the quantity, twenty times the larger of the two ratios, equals 19.43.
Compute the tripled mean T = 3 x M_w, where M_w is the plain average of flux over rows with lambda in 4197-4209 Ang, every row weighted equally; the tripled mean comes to 61.2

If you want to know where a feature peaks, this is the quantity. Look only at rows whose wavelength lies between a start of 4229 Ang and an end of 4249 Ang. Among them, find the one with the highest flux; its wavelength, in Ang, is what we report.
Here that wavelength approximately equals 4239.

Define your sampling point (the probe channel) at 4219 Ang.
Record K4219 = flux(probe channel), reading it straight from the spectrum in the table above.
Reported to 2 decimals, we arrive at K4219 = 20.64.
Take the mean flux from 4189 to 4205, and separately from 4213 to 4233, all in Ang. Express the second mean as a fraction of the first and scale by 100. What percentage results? 100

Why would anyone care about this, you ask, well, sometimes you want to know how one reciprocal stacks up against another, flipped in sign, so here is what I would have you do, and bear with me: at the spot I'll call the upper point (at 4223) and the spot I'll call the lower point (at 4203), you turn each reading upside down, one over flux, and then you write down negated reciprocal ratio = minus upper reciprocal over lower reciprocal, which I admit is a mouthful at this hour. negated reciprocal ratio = -0.985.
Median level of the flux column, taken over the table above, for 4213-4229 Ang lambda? 20.4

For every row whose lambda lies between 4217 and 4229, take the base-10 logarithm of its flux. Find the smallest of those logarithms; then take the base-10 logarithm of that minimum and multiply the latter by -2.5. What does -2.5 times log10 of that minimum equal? -0.277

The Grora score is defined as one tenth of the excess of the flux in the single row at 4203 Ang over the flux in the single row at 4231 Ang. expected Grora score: 0.01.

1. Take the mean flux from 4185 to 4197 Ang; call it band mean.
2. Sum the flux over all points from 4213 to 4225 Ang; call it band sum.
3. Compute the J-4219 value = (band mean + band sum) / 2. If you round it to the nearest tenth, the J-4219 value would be 41.3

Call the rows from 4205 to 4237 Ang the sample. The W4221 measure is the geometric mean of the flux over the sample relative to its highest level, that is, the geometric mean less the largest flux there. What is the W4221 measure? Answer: -2.2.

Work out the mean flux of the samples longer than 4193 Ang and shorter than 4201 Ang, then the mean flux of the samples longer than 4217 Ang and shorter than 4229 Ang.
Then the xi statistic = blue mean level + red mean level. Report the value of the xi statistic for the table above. 40.3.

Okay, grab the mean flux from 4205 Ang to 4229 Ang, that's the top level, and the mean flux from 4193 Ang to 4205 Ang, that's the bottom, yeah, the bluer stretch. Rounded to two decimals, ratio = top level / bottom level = 1.05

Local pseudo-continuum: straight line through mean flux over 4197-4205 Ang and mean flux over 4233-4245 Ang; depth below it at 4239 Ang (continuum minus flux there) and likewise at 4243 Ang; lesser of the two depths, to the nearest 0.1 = -0.8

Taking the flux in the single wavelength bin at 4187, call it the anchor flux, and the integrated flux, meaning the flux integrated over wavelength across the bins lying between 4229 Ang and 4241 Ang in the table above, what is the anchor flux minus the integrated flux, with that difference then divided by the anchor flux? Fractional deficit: -11.6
